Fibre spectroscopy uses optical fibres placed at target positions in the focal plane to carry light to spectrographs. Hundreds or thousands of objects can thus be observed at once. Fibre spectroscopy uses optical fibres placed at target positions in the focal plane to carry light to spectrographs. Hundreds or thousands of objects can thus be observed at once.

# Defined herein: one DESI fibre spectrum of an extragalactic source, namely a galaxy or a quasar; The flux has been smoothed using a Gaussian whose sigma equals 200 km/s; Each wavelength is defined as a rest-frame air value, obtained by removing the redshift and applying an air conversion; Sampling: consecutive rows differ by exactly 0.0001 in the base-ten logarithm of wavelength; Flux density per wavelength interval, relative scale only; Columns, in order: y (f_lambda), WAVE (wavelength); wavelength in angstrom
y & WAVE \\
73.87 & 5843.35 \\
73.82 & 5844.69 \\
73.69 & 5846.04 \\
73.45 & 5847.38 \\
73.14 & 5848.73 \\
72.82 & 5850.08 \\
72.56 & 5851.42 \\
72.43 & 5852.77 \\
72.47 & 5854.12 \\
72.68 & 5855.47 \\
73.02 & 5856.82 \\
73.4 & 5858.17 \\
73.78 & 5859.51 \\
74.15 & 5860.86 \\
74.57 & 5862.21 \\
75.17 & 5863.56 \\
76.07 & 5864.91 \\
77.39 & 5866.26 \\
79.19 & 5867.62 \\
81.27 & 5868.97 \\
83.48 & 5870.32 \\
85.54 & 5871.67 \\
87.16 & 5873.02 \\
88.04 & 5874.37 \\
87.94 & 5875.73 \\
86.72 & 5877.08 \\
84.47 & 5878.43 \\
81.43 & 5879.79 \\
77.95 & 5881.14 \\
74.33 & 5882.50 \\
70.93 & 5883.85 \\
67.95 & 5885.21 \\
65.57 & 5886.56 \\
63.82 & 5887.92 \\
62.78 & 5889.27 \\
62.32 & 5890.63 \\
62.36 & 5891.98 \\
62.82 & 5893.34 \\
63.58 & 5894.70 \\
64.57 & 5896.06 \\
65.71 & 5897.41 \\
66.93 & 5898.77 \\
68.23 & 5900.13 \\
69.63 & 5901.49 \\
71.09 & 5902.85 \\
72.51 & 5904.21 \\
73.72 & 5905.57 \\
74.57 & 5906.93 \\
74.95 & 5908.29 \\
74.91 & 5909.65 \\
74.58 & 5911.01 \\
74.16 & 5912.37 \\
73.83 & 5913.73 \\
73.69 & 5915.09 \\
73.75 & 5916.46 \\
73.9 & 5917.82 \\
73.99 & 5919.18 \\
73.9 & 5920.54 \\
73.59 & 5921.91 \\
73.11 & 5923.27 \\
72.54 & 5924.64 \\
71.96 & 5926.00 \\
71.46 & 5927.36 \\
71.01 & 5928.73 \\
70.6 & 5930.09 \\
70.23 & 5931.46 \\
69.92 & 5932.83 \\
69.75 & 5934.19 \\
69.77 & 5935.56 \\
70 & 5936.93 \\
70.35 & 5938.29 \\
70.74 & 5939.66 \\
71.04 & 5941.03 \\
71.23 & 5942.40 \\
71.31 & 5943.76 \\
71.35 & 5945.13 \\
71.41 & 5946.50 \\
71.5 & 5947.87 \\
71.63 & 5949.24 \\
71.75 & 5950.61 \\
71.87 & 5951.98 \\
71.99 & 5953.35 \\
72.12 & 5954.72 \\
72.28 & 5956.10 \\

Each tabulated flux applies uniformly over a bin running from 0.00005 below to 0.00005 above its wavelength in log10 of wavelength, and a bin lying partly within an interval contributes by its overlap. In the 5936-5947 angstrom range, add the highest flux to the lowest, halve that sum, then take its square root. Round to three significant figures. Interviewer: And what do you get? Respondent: 8.41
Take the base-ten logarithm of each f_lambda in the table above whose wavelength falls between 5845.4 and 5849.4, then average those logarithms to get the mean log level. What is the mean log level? 1.87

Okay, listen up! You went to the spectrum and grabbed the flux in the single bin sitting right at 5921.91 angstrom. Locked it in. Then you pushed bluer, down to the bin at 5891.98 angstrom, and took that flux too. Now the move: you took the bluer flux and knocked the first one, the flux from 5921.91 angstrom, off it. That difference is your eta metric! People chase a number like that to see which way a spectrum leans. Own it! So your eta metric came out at -11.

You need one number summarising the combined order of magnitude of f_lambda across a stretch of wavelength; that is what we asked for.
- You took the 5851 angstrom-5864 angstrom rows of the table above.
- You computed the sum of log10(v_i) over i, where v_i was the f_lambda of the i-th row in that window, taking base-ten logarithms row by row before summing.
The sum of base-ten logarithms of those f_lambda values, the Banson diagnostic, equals 18.7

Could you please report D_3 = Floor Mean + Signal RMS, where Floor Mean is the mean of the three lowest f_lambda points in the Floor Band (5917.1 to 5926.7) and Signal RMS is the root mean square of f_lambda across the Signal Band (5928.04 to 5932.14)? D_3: 143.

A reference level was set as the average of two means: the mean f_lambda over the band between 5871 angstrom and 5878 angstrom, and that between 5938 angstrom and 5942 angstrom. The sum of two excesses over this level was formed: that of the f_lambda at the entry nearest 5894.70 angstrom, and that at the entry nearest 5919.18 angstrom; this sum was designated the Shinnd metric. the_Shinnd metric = -20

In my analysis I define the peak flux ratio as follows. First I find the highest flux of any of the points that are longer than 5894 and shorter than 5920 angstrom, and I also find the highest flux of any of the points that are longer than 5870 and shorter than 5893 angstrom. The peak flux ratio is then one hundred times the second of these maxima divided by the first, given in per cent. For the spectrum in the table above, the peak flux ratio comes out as 117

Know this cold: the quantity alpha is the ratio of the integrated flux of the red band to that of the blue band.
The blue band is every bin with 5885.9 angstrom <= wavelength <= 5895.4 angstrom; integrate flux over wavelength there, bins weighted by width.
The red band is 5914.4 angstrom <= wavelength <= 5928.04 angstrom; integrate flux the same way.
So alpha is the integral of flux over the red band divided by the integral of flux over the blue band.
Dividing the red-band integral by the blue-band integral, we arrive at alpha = 1.7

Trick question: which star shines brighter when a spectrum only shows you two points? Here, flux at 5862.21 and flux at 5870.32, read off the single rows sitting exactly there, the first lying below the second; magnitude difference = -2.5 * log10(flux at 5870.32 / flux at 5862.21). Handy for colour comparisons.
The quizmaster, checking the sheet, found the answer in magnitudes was -0.12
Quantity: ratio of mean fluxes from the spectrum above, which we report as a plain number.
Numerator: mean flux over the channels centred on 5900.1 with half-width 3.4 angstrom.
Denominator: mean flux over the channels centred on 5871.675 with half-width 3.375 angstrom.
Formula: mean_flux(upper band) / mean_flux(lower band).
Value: 0.80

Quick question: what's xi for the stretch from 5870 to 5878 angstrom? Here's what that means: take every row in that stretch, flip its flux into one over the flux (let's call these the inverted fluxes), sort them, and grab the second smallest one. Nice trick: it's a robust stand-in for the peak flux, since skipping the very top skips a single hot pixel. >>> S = 0.0114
